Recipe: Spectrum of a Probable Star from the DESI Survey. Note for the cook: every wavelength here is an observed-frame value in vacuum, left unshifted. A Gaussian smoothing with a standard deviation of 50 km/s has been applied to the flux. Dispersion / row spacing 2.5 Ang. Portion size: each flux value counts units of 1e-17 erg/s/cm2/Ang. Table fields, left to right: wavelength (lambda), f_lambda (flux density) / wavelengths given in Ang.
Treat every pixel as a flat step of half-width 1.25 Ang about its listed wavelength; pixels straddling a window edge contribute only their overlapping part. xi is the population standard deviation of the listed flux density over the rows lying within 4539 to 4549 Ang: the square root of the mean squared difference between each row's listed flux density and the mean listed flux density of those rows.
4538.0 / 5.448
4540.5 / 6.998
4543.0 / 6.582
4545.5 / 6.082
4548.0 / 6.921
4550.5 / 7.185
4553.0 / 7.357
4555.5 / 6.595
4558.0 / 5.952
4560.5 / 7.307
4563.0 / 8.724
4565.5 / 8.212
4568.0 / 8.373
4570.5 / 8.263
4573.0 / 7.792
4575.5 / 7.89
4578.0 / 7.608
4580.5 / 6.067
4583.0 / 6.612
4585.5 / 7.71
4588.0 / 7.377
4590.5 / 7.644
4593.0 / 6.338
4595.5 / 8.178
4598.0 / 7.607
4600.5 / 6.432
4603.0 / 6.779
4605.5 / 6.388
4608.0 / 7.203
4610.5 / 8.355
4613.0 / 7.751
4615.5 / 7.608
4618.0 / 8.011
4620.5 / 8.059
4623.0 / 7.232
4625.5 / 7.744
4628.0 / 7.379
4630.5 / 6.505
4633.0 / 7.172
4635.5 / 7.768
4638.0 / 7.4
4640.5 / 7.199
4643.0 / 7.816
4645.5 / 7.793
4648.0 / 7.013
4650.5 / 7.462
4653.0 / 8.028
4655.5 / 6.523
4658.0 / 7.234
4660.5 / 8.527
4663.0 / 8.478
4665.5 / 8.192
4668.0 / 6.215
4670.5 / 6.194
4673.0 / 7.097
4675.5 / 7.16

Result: 0.4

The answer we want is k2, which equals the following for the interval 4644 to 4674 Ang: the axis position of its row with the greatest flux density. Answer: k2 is 4660.5 Ang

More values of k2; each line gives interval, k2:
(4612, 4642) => 4620.5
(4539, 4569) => 4563.0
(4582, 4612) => 4610.5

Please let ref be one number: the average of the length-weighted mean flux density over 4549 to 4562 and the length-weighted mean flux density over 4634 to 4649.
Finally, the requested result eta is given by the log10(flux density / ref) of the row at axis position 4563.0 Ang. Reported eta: 0.083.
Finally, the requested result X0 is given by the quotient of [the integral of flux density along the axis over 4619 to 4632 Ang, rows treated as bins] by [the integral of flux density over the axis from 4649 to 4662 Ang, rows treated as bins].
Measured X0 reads 0.98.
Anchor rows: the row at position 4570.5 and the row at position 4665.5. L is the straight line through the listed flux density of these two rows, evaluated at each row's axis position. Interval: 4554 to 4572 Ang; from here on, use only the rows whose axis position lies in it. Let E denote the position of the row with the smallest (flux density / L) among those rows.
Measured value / 4558.0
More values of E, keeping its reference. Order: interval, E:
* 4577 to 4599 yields 4580.5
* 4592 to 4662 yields 4593.0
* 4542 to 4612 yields 4558.0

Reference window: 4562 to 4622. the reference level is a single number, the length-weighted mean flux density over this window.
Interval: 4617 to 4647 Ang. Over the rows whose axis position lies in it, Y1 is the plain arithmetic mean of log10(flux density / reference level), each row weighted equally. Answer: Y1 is -0.002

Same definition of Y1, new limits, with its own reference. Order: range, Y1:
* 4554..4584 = -0.008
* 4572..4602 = -0.017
